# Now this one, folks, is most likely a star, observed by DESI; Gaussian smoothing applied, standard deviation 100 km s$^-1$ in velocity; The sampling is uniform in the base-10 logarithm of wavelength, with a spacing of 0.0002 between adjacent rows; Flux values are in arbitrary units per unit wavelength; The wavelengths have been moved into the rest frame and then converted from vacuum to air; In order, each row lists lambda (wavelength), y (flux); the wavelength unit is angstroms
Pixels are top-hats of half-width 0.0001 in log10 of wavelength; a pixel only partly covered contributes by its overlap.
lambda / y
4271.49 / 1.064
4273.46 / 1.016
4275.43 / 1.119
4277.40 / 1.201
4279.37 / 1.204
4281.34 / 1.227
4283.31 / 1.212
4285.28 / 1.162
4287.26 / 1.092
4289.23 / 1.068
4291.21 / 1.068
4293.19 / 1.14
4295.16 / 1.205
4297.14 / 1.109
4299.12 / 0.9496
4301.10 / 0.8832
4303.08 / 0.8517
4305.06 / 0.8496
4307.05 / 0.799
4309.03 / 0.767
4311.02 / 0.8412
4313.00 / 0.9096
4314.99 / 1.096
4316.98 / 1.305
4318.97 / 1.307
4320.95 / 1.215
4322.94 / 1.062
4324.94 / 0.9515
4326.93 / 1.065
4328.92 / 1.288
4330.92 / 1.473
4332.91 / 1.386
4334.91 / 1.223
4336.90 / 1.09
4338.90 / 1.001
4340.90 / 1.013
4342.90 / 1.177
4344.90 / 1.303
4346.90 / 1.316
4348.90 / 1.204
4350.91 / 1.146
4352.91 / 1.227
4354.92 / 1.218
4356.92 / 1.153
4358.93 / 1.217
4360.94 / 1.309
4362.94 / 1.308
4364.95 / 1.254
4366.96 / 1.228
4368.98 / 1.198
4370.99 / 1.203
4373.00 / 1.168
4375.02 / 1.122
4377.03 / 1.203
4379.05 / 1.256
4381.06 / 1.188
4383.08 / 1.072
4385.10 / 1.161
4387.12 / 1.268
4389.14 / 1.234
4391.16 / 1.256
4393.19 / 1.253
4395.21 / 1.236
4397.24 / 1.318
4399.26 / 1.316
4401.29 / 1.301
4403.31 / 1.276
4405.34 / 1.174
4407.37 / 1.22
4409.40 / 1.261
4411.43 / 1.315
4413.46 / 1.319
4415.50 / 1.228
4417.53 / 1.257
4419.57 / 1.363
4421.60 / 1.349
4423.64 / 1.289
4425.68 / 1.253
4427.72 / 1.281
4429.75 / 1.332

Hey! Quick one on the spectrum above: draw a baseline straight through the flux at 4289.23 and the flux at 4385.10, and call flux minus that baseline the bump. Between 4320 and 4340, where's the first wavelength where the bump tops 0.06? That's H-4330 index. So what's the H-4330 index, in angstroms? 4320.95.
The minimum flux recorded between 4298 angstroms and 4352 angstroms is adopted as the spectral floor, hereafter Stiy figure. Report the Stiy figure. 0.767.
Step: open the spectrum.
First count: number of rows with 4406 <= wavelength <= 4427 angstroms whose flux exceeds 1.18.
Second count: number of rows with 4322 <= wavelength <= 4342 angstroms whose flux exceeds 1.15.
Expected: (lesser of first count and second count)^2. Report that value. 16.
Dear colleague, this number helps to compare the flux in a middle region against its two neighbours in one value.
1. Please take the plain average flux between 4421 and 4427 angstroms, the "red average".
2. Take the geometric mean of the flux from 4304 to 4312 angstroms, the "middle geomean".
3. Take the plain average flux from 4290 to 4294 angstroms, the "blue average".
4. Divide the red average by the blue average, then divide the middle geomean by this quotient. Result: 0.69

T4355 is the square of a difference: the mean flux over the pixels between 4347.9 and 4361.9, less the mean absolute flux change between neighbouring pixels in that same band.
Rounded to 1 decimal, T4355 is 1.3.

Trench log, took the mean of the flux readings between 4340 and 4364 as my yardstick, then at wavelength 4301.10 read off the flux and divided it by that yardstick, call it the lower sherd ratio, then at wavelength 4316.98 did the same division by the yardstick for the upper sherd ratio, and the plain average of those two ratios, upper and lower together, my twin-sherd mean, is 0.90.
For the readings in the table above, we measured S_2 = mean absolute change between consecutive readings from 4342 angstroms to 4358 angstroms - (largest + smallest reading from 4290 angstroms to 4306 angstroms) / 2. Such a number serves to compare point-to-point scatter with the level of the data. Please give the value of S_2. -0.96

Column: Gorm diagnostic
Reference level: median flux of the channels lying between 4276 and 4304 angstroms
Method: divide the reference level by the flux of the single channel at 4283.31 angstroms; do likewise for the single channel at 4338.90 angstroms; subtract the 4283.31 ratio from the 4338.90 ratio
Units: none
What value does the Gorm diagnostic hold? 0.20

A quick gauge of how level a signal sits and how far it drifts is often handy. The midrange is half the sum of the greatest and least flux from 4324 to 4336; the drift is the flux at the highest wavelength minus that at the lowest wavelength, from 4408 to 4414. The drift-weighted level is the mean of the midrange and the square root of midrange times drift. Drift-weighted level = 0.74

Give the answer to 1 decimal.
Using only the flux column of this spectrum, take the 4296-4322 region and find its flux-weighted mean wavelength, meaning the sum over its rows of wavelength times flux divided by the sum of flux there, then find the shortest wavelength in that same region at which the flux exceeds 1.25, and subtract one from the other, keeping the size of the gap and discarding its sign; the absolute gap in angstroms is 7.2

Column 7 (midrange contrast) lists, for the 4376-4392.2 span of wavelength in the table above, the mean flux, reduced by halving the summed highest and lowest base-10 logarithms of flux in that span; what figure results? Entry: 1.138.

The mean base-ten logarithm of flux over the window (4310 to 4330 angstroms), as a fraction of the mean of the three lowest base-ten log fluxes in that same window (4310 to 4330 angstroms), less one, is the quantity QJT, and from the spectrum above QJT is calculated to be -1.8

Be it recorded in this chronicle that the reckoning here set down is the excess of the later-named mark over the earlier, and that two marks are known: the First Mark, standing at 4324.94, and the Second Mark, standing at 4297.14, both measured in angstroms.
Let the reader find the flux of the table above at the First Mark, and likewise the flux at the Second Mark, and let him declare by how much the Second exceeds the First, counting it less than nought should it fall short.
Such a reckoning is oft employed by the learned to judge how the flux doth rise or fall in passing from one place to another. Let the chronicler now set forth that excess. 0.16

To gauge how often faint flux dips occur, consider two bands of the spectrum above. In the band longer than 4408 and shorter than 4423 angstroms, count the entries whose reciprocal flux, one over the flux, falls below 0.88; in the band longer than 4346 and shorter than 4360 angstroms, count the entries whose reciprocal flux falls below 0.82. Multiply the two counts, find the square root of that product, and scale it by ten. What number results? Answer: 37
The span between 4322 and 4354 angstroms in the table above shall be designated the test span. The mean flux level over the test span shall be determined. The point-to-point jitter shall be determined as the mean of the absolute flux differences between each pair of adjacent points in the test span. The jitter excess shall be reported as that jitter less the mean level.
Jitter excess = -1.07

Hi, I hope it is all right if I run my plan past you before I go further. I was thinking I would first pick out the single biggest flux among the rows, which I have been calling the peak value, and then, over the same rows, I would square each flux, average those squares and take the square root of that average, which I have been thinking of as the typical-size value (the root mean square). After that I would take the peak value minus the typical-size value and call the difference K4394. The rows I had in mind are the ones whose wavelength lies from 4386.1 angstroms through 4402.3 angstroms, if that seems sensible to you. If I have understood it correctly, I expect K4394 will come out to 0.045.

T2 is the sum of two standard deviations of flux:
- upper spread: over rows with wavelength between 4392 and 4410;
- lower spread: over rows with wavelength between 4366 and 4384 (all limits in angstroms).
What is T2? 0.10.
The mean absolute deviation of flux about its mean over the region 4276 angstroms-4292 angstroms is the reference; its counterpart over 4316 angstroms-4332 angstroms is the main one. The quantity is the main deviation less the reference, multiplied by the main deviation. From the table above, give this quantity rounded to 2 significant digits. 0.011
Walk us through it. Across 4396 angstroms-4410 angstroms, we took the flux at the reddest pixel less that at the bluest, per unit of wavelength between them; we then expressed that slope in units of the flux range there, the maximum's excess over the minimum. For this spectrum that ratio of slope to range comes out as -0.033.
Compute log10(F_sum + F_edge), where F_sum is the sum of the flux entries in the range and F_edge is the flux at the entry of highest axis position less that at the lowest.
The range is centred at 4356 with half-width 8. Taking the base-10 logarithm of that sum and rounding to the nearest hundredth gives 1.00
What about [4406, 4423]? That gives 1.02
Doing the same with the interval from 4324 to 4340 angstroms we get 0.98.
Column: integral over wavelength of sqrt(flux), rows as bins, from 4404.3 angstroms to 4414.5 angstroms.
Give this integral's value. 11.4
